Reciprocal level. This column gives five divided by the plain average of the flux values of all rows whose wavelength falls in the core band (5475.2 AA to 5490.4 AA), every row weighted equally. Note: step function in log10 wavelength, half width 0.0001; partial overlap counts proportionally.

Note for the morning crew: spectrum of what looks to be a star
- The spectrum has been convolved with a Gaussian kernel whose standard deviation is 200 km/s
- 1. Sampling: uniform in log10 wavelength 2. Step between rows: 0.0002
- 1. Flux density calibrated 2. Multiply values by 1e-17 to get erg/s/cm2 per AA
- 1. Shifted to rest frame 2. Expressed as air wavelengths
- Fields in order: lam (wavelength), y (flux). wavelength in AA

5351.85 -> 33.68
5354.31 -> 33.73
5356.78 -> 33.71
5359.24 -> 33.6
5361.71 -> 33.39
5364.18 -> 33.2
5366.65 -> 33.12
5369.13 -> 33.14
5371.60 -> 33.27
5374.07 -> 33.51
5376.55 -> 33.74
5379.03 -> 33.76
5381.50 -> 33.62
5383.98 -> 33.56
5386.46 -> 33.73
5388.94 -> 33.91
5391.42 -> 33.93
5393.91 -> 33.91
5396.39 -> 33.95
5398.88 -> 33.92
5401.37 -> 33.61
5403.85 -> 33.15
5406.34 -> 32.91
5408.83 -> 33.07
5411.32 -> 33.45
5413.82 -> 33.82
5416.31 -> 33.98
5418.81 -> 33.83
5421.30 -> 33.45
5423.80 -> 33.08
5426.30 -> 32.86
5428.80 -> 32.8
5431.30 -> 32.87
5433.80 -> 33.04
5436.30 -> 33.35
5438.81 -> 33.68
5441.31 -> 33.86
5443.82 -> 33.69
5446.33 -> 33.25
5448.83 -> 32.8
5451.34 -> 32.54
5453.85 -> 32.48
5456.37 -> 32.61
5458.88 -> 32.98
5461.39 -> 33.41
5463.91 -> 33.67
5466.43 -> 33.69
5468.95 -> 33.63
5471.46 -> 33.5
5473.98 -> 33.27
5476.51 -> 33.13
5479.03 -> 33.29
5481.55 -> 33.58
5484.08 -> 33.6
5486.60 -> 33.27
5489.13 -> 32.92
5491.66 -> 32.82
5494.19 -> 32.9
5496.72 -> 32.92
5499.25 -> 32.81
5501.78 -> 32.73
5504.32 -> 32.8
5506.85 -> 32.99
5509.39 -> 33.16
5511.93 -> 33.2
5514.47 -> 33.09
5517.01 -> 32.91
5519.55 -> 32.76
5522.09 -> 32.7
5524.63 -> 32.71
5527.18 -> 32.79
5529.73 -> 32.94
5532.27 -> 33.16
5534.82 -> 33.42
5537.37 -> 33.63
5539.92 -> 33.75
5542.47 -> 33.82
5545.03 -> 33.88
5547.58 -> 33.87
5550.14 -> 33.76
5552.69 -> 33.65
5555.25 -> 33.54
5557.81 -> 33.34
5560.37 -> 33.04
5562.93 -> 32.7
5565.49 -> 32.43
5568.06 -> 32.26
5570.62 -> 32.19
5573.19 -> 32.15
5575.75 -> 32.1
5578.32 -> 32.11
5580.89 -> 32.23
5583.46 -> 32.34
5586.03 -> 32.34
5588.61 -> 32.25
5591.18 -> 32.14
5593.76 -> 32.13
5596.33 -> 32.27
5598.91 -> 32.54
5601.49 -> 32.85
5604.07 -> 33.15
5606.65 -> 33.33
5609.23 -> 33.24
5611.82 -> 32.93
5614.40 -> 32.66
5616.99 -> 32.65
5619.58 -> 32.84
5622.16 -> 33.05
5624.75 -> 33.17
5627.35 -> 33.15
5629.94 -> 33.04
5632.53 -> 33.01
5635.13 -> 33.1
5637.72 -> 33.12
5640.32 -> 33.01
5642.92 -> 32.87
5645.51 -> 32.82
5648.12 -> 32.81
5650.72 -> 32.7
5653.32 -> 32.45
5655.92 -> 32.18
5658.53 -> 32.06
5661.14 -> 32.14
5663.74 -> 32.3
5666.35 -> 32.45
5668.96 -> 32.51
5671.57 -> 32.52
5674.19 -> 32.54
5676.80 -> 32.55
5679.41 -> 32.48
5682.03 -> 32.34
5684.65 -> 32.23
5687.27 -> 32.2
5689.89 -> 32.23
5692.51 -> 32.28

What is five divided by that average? 0.150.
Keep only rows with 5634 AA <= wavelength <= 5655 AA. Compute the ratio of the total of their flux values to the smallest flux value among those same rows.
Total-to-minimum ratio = 8.1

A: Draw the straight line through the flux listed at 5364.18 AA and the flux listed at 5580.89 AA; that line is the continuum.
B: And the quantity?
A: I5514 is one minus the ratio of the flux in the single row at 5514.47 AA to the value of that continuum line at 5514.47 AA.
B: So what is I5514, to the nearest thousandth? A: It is -0.017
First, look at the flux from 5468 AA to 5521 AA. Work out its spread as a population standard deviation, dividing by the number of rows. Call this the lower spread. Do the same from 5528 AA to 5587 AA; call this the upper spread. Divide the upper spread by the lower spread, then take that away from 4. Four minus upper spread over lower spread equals 1.7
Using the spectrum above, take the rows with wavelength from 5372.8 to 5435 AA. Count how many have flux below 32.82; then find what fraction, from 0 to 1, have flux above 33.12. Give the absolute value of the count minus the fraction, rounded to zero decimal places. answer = 0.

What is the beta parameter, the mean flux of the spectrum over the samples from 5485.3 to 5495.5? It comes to 33.0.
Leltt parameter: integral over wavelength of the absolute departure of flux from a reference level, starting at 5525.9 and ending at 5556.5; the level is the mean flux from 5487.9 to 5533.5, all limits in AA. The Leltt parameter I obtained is 19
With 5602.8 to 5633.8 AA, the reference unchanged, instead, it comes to 6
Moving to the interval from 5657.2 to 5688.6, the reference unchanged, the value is 17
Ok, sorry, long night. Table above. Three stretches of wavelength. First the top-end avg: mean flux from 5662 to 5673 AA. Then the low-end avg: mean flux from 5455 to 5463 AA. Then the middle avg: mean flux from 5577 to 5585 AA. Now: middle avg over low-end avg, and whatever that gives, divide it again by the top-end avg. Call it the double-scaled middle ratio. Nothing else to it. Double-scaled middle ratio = 0.0301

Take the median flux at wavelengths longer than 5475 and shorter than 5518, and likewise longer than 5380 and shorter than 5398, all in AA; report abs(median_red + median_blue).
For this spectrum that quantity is 66.90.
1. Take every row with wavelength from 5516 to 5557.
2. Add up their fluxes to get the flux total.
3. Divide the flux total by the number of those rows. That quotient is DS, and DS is 33.33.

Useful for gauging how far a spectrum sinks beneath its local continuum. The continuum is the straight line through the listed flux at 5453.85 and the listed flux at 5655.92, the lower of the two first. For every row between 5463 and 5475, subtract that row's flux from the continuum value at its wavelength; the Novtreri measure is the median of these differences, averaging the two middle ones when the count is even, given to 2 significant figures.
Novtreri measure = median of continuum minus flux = -1.2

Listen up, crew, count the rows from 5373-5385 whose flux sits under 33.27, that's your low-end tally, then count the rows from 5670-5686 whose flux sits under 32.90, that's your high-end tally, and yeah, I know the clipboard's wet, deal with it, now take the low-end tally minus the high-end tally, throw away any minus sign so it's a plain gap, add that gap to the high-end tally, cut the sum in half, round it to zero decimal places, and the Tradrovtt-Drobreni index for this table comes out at 6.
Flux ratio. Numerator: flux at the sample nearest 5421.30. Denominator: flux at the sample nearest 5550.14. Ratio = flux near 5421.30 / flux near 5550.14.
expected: 0.99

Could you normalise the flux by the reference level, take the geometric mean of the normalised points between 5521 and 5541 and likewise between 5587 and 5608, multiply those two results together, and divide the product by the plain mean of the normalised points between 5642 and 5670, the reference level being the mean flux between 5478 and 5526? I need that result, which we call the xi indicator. 1.01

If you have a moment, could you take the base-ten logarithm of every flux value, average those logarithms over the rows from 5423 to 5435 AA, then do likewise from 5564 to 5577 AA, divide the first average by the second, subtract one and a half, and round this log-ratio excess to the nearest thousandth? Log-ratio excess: -0.494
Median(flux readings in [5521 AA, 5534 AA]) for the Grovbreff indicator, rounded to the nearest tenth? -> 32.8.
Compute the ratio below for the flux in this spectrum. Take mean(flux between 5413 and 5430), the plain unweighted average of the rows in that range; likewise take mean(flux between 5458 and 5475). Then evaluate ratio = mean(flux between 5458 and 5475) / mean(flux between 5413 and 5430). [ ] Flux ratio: 1.00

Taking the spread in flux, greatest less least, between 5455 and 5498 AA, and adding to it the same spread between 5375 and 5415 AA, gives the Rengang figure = 2.12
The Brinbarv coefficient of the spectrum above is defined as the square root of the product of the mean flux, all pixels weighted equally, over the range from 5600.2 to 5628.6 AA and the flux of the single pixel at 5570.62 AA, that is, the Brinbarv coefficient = 32.59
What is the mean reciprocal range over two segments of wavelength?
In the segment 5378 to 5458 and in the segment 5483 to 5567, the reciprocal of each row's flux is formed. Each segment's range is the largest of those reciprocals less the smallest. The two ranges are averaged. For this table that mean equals 0.0013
